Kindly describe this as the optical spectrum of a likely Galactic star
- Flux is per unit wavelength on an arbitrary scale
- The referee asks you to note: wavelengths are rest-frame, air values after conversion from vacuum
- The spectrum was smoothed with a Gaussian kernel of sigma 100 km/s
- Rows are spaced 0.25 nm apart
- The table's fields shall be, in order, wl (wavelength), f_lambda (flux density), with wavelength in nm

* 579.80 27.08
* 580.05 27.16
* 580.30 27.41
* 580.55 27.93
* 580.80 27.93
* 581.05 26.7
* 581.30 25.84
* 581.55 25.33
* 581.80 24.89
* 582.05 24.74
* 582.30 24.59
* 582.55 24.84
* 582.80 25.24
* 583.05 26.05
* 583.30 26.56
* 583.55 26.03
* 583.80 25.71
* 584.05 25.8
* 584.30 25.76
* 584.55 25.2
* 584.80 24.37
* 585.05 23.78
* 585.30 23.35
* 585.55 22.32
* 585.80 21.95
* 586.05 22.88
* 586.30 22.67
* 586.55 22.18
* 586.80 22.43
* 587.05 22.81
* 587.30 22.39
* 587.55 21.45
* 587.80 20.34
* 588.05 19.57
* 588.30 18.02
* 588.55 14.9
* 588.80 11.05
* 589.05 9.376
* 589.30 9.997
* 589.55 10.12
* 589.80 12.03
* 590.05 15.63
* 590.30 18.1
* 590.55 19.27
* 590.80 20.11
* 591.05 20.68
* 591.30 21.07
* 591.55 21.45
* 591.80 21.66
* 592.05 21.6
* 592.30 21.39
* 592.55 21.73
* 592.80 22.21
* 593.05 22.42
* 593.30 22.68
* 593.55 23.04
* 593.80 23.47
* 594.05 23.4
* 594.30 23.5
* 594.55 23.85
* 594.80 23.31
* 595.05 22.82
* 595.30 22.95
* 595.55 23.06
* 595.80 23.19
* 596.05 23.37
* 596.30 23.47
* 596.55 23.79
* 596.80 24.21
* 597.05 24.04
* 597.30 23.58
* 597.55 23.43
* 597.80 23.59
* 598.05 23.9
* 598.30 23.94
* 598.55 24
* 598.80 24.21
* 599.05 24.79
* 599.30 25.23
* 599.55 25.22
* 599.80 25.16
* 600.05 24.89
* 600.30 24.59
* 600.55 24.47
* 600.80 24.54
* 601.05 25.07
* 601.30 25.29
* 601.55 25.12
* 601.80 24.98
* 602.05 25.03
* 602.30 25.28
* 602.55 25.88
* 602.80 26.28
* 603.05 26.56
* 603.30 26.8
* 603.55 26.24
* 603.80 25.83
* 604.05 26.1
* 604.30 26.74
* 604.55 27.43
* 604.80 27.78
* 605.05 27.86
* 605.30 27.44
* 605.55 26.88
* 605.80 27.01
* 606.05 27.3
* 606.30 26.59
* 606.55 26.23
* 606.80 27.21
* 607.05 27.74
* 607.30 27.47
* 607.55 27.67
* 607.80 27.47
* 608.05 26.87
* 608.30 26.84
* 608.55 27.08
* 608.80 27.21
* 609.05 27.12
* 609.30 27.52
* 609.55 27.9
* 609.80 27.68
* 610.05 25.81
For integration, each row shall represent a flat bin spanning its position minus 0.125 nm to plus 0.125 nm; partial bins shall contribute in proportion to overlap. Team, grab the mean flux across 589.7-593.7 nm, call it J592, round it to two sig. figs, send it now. 20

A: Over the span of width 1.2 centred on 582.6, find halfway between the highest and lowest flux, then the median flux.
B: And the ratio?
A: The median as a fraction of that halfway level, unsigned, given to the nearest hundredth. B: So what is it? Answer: 0.98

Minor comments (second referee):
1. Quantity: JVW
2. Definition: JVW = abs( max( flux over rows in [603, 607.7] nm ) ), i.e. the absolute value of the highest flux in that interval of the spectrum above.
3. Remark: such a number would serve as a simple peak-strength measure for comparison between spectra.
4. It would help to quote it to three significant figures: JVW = 27.9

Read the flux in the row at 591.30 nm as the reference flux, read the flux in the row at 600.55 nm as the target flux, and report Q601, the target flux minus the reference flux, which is 3.4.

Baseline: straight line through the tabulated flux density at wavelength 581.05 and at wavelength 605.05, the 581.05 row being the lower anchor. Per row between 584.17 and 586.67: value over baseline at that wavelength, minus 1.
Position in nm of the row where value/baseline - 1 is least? 585.80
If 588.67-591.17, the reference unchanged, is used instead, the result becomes 589.05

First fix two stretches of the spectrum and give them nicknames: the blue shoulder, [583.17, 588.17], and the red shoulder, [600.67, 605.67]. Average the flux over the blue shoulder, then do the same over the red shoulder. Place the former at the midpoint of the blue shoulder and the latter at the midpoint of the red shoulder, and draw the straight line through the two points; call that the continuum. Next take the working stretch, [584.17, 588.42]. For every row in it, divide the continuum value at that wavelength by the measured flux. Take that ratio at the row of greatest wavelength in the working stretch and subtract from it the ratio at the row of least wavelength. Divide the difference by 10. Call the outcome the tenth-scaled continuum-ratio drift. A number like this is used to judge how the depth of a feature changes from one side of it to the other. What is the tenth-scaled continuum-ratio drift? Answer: 0.042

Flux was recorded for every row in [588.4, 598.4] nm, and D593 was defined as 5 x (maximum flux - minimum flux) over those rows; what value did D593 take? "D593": 74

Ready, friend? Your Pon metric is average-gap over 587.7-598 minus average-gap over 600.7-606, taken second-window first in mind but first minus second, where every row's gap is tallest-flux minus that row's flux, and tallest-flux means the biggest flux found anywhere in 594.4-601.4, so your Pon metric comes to 5.8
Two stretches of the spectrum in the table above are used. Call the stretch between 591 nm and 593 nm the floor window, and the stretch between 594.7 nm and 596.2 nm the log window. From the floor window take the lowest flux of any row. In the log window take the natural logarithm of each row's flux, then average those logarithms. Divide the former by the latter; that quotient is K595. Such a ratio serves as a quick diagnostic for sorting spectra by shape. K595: 6.6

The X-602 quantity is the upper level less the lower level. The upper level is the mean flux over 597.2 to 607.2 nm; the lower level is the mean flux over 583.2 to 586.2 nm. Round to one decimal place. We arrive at 1.2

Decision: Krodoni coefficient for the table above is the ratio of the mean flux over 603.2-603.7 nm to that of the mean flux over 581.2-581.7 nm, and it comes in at 1.04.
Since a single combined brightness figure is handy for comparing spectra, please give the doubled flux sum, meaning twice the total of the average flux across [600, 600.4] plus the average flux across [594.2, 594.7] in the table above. 97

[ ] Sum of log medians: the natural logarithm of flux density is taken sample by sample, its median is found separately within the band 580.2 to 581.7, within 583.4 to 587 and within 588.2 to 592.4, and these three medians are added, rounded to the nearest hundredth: 9.35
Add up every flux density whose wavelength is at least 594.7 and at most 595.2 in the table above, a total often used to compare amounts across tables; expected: 46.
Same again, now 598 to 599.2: 121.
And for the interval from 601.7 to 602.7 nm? 101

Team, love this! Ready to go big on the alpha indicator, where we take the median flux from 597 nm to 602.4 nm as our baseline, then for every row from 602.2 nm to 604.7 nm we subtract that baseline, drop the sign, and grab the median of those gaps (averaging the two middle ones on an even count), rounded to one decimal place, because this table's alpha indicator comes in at 1.6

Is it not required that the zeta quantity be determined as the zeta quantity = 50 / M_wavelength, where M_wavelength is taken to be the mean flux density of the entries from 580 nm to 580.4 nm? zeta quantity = 1.83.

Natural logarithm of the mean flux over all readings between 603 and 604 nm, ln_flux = 3.27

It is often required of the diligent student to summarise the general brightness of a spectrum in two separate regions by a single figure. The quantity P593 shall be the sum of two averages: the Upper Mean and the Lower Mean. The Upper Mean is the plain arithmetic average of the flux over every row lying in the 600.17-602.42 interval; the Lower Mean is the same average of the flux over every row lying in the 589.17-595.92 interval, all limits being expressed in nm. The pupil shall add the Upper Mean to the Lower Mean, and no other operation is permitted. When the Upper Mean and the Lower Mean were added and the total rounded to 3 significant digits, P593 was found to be 45.5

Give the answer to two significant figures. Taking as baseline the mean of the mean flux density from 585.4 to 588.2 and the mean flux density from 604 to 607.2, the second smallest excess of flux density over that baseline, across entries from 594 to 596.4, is -1.6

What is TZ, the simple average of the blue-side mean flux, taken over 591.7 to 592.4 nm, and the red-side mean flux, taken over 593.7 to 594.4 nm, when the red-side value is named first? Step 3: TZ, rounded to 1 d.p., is 22.5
